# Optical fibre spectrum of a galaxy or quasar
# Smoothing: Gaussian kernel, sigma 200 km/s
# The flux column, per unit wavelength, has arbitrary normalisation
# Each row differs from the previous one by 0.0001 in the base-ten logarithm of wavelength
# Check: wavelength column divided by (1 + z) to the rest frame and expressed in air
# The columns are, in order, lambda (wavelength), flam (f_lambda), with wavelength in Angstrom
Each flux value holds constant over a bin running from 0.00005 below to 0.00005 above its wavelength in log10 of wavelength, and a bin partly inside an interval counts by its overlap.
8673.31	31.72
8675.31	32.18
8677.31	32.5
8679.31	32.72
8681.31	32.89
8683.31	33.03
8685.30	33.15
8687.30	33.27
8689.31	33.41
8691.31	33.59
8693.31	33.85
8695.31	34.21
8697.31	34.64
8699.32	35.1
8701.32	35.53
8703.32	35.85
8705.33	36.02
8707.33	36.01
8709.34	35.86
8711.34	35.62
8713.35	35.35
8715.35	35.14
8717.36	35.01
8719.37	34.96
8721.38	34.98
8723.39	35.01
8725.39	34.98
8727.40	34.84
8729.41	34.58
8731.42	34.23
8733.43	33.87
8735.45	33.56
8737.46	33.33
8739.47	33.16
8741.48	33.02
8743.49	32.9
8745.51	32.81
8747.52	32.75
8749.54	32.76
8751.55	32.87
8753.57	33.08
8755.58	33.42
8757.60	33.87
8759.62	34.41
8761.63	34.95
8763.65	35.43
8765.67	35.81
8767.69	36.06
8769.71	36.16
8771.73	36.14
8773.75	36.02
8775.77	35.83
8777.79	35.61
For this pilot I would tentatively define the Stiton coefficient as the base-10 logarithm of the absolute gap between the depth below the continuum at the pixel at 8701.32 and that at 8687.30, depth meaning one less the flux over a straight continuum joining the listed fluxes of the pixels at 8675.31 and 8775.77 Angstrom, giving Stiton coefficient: -1.28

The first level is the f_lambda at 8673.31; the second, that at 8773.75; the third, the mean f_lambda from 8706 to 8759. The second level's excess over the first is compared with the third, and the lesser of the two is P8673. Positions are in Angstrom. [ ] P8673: 4.3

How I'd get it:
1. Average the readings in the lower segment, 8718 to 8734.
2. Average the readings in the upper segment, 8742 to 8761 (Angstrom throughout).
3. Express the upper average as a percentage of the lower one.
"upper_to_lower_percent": 96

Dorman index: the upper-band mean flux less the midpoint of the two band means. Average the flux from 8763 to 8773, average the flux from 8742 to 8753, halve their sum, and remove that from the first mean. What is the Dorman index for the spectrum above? 1.6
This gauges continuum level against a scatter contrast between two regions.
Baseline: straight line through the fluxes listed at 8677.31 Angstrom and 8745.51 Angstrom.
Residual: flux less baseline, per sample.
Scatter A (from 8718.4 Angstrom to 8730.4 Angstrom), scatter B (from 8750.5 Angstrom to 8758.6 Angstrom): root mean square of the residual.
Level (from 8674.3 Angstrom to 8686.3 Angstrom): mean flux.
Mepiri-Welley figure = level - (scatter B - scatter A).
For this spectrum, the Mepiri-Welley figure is 34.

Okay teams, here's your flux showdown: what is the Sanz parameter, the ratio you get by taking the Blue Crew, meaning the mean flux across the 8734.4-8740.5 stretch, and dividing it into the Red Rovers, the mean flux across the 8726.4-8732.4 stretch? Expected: 1.04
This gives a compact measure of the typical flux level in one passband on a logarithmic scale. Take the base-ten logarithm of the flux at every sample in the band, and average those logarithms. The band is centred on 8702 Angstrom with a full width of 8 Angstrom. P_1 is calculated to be 1.55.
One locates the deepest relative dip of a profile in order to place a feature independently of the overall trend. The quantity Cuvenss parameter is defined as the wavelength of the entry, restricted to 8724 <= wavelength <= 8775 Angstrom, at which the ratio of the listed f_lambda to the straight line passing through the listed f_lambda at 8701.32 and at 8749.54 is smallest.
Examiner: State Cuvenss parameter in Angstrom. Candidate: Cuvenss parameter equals 8743.49 Angstrom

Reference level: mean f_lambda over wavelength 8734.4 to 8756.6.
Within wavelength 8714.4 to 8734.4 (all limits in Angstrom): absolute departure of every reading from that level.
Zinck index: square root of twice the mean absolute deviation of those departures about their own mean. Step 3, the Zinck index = 0.80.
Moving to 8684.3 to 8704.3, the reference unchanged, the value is 1.28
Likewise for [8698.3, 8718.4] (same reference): 0.80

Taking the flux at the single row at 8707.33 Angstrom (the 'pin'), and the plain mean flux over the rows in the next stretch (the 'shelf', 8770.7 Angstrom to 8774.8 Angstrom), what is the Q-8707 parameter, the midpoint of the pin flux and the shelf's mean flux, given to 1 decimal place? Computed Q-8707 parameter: 36.0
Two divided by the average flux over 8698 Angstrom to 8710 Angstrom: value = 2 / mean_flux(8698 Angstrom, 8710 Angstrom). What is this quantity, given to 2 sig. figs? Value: 0.056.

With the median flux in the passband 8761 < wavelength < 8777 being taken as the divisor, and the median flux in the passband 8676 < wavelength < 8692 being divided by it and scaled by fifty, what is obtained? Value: 46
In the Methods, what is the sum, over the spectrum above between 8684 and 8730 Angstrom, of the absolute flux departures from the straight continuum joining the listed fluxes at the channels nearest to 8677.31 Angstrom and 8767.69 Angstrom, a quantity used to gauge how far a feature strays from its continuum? 26.3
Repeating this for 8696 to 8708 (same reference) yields 12.2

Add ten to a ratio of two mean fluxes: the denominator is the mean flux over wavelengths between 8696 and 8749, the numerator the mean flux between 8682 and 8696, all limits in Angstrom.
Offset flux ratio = 11.0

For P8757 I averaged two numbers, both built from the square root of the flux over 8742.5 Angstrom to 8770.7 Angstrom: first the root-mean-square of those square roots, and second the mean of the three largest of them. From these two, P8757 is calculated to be 5.92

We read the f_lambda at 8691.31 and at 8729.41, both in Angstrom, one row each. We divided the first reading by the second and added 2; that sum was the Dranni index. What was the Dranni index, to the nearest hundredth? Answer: 2.97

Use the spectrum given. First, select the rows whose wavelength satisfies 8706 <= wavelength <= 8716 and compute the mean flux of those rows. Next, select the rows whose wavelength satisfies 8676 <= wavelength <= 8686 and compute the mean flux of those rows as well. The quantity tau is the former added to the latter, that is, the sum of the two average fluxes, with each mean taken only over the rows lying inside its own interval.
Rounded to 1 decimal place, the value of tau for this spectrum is 68.5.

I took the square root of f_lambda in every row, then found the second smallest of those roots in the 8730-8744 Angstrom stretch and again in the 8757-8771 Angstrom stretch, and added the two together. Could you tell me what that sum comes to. 11.6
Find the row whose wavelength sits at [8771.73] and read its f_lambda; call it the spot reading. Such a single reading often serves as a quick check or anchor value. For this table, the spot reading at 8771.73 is 36.14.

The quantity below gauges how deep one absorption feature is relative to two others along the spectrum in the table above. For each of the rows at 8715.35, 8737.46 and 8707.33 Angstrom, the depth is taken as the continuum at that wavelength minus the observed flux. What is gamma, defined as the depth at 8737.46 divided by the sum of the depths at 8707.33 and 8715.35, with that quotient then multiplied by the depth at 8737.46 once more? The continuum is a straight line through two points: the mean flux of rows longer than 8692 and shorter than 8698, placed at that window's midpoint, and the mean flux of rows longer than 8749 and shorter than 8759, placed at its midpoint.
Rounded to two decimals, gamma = -0.01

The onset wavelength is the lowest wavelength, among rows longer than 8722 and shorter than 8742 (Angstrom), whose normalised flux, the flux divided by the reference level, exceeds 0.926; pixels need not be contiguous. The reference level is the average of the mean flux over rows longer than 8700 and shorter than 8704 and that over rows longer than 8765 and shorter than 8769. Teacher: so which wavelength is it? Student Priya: 8723.39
